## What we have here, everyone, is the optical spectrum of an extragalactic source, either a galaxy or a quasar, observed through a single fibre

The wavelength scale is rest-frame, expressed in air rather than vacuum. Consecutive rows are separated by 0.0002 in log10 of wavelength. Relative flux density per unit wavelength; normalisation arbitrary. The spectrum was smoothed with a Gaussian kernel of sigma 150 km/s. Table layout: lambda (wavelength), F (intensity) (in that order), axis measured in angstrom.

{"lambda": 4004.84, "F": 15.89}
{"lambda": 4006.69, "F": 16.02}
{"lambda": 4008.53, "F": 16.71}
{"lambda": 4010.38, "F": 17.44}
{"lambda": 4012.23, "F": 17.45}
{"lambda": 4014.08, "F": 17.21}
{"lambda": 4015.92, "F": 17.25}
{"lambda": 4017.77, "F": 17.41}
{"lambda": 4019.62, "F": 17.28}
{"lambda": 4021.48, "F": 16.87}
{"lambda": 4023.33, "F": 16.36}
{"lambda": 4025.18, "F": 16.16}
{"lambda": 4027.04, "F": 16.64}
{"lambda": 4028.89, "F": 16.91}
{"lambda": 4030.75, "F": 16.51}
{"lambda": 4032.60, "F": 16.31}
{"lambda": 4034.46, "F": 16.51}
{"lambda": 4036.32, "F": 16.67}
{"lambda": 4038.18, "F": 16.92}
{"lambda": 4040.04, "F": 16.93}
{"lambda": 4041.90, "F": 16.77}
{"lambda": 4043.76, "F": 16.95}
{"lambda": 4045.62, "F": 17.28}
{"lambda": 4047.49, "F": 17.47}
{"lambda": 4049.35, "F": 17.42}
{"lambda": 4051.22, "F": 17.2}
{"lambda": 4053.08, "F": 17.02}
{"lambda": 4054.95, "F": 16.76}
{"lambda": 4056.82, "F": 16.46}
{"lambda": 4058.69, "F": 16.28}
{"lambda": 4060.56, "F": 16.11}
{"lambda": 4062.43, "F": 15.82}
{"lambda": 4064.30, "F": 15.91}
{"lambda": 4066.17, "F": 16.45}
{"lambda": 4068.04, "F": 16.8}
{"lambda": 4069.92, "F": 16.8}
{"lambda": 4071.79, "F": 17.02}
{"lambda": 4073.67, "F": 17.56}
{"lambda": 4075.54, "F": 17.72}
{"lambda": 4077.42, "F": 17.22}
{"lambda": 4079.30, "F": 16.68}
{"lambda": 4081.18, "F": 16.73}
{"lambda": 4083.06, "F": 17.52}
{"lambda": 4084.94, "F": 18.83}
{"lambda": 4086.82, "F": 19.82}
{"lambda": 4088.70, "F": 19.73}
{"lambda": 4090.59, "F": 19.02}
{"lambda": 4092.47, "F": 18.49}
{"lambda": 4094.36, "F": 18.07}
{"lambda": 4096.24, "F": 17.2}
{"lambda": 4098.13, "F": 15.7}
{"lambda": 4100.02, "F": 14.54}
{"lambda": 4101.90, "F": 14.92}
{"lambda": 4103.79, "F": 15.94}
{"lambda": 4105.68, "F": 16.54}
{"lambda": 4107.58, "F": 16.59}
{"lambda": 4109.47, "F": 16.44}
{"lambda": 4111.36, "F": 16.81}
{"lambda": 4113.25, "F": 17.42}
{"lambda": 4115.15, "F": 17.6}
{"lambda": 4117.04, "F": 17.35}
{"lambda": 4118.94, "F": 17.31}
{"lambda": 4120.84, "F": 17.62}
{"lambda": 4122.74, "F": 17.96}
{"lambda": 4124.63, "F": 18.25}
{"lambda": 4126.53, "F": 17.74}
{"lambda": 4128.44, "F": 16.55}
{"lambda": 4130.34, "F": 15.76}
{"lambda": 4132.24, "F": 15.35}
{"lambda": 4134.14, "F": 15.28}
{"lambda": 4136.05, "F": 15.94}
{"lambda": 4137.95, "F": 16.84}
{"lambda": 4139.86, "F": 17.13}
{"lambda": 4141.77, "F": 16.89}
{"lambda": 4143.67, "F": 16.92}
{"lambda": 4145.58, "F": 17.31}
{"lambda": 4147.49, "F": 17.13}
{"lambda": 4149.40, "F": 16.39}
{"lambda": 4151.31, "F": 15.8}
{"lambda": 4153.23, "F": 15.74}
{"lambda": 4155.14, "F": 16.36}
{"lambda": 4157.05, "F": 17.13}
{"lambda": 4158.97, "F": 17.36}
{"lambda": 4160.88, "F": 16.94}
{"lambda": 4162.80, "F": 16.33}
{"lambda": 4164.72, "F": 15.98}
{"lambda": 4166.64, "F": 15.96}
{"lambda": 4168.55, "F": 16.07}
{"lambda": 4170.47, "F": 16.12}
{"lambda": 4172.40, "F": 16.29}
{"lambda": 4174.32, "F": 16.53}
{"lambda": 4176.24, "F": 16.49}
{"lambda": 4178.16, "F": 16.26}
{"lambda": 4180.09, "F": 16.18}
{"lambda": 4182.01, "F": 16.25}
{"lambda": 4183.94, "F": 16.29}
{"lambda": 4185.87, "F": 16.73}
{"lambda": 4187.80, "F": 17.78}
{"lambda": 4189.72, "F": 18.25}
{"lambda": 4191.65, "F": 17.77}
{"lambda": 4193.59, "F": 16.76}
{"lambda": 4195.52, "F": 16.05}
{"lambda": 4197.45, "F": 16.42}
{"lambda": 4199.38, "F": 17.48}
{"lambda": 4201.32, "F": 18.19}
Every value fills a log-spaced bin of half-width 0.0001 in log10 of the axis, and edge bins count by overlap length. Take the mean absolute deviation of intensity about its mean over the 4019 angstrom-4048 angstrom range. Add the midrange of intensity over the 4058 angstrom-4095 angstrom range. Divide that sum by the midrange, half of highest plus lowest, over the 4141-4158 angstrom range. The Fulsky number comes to 1.10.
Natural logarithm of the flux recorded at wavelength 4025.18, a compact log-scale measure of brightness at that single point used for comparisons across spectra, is 2.78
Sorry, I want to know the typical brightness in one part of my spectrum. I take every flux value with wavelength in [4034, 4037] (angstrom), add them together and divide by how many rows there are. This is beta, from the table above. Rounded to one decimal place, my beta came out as 16.6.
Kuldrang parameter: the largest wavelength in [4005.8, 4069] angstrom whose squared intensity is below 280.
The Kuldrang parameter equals 4066.17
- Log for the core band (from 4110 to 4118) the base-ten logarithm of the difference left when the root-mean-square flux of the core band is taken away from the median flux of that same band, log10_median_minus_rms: -1.06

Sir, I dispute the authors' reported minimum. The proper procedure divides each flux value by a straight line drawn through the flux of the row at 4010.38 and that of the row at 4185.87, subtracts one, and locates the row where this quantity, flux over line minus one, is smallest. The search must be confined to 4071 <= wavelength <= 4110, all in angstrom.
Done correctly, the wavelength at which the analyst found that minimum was 4100.02 angstrom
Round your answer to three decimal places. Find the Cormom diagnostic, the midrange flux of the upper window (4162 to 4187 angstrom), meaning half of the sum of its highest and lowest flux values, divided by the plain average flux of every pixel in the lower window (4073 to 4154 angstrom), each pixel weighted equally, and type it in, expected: 0.960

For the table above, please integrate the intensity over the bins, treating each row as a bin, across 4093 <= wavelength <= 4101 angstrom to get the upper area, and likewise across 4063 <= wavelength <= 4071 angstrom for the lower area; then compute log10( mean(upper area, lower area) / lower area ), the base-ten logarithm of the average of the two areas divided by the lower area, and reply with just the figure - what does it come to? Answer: 0.000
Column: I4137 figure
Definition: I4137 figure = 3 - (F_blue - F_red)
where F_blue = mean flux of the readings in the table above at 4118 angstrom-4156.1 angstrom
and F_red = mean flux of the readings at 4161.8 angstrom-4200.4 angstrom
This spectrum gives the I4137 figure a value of 2.9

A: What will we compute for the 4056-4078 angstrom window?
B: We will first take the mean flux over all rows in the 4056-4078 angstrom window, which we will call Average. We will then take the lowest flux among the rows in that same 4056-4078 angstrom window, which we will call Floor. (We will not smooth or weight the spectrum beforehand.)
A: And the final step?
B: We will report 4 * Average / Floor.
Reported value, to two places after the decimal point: 4.22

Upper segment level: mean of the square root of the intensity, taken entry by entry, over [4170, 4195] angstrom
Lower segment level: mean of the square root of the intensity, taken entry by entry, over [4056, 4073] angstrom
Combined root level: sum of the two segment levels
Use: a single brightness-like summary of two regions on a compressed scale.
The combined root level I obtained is 8.14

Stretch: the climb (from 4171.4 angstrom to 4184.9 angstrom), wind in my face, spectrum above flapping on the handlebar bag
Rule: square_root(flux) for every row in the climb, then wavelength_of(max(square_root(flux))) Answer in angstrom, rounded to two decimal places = 4174.32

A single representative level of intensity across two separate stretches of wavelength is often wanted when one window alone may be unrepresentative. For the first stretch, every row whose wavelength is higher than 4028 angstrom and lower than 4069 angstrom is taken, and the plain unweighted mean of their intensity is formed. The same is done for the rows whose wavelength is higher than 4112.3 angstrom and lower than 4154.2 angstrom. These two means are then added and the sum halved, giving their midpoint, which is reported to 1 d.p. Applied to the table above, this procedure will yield 16.8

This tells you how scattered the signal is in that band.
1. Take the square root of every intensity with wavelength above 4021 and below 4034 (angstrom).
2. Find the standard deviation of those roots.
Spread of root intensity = 0.03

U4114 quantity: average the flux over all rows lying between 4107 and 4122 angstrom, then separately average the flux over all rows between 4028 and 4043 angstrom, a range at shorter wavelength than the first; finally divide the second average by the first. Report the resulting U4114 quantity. 0.97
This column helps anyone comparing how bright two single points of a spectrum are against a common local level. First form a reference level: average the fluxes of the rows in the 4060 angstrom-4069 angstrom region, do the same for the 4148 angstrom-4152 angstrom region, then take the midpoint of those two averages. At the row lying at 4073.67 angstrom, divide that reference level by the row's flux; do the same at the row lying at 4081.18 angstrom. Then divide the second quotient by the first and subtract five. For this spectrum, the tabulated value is -3.95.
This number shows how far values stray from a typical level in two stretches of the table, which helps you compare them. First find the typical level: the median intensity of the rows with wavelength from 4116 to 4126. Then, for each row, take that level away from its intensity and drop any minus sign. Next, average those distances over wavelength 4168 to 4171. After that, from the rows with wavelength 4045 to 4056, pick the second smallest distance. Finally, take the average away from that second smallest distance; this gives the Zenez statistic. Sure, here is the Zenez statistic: -1.3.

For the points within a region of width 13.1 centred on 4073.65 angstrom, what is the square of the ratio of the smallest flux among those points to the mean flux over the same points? 0.95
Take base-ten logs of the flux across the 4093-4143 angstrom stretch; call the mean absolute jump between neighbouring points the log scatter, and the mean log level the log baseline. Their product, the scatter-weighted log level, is 0.0170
